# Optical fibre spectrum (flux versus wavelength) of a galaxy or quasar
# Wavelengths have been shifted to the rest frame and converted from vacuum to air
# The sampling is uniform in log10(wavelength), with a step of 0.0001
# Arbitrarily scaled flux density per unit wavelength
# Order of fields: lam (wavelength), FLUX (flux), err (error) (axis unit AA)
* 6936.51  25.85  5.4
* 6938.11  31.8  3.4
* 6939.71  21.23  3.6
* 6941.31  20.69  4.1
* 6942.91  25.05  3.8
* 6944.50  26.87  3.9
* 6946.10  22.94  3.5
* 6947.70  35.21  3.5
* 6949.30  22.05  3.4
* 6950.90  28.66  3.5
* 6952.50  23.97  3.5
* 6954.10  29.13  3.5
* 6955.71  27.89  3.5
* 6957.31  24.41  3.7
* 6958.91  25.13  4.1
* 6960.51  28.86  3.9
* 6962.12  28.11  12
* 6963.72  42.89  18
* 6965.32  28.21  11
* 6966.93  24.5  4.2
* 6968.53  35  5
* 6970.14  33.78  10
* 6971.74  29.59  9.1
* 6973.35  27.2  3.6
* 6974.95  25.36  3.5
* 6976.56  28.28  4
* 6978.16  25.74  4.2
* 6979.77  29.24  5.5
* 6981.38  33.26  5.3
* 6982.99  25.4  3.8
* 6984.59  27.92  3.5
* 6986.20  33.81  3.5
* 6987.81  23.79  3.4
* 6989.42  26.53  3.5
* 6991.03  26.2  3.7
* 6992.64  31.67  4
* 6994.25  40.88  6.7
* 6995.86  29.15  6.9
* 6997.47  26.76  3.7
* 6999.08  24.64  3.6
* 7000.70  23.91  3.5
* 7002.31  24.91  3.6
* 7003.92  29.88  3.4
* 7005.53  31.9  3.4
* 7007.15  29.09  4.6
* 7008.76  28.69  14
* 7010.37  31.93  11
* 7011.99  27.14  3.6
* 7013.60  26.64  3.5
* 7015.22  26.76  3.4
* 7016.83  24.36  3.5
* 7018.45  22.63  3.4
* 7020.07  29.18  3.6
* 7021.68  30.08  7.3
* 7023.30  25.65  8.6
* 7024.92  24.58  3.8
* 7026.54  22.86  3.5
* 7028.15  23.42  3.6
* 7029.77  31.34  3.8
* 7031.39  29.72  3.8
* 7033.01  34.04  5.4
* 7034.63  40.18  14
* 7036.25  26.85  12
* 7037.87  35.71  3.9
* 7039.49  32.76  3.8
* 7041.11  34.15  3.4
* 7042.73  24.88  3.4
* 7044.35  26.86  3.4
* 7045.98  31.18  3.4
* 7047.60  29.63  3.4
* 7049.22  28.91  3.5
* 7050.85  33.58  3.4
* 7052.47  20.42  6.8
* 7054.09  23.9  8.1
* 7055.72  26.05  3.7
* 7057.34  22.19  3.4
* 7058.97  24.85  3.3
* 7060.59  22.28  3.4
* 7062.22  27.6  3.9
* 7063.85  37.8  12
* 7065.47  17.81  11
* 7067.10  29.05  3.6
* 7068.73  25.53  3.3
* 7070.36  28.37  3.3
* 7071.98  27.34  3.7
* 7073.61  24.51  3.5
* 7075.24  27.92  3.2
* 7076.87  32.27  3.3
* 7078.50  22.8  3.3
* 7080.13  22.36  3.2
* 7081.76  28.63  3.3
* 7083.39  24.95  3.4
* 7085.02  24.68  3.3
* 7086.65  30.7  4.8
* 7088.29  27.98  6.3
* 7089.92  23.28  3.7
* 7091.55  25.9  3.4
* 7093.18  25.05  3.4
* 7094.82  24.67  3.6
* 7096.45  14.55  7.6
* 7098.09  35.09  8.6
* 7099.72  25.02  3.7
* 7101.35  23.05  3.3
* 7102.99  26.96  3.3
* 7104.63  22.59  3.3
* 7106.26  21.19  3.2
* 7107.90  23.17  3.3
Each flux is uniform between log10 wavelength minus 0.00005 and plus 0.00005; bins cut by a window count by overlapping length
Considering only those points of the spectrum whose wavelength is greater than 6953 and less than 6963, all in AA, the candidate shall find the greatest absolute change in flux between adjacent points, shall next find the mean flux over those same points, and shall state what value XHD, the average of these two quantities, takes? 15.5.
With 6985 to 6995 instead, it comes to 20.2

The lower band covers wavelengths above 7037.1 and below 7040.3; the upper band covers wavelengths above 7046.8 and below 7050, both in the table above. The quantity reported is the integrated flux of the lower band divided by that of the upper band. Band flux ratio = 1.17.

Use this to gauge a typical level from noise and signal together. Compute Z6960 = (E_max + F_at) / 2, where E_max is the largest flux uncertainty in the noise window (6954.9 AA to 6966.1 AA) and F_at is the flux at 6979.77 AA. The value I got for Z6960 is 23.6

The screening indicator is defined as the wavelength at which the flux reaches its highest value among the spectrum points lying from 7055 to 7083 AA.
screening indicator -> 7063.85 AA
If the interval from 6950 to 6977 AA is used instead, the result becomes 6963.72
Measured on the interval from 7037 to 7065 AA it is 7063.85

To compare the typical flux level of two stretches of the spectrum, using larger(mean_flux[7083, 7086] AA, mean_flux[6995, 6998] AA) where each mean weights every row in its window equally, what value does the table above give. 28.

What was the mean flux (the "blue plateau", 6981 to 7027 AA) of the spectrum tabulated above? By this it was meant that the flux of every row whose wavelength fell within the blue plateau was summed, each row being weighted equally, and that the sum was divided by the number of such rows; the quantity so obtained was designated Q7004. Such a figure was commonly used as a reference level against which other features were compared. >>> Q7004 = 27.9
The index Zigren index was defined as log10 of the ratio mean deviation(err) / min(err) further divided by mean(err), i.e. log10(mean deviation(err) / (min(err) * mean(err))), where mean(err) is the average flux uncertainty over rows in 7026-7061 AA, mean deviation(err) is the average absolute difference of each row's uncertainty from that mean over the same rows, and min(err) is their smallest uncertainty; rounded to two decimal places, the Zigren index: -0.90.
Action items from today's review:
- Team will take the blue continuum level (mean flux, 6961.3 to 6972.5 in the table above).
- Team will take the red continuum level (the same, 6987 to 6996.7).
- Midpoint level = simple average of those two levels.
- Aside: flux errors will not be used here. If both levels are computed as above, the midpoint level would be 30.7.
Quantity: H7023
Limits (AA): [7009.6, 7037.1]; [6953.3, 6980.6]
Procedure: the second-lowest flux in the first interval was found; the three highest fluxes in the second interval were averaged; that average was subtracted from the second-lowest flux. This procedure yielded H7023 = -14.4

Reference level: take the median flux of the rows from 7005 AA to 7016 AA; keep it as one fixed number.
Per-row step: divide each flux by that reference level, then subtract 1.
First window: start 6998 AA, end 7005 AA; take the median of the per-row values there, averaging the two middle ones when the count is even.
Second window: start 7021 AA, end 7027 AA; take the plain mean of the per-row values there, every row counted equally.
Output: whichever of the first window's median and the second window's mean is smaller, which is -0.136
